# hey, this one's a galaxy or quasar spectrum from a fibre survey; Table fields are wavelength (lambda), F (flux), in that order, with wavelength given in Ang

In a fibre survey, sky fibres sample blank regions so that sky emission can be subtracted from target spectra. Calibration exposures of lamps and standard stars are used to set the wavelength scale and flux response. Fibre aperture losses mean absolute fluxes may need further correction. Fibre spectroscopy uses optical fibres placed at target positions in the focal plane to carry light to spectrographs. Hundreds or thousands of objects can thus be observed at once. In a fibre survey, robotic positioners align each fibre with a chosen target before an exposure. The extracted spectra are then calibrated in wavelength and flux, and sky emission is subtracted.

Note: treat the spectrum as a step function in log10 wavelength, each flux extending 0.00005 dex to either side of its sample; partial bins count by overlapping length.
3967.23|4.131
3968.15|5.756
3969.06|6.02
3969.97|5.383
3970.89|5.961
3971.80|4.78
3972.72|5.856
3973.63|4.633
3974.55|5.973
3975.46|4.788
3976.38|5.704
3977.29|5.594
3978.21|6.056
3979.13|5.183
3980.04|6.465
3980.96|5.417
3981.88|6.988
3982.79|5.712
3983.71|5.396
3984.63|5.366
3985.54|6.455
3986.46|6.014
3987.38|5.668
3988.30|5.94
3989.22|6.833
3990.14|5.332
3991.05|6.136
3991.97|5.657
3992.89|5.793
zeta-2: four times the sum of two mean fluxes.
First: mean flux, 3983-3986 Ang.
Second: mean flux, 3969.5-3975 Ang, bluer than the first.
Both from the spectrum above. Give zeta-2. 44.7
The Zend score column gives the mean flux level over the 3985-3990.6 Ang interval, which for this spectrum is 6.04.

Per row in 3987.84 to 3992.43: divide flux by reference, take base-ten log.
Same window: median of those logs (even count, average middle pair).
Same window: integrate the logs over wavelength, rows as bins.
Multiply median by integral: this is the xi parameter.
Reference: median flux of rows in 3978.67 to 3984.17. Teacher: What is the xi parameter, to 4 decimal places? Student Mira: 0.0039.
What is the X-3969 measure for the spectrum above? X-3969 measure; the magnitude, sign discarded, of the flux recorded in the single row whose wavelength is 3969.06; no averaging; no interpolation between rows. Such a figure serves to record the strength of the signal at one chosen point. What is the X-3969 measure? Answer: 6.02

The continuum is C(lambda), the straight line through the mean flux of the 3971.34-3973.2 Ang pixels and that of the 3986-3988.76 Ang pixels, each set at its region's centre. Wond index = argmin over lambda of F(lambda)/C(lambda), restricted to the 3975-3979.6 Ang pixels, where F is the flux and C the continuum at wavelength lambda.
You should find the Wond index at 3975.46 Ang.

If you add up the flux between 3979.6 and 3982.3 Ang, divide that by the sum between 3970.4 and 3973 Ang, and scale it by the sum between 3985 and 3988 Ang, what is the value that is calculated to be 20.6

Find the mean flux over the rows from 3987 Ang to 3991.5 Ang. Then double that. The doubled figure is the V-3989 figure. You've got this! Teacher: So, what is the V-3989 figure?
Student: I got 12.0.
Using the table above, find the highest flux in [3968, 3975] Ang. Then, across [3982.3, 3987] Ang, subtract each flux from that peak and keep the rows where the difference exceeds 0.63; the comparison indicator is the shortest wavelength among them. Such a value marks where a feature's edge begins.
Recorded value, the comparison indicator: 3984.63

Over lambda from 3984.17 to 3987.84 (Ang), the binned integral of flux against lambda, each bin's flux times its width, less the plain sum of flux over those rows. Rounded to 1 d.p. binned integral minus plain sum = -1.9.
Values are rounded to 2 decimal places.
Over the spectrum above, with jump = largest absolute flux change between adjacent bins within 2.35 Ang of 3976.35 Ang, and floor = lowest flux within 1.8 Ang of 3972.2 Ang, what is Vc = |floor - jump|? 3.45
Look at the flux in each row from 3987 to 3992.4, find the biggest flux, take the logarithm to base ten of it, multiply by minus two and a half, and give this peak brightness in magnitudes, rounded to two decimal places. -2.09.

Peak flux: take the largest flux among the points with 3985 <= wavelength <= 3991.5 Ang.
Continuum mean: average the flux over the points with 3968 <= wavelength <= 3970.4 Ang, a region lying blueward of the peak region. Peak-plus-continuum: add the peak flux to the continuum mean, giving 12.6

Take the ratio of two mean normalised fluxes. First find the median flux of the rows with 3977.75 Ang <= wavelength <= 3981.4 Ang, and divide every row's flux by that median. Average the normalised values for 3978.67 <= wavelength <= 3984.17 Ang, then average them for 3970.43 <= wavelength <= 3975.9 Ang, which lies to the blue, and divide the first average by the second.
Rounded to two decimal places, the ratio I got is 1.10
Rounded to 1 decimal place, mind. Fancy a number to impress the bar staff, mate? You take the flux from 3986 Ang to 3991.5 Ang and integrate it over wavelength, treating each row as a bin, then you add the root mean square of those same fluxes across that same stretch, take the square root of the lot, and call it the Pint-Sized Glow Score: 6.2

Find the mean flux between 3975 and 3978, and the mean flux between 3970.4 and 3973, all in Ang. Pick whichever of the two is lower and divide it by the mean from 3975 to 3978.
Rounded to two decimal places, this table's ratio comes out 1.00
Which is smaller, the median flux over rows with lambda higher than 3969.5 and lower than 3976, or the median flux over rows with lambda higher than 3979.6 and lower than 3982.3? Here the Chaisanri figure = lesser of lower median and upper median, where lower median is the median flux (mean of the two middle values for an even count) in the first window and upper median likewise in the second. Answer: 5.38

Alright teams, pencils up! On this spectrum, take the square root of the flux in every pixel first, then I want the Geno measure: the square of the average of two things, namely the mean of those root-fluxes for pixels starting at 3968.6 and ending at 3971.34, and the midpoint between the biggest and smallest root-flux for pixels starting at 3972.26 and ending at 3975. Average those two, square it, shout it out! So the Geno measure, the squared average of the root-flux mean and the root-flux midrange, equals 5.53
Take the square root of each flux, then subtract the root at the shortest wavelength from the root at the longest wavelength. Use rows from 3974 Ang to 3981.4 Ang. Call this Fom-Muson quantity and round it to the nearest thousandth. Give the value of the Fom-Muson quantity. -0.117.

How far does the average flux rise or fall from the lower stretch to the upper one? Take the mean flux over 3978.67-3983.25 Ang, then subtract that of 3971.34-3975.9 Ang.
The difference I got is 0.7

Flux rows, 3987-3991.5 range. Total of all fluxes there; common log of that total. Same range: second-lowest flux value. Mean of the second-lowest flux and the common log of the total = 3.57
